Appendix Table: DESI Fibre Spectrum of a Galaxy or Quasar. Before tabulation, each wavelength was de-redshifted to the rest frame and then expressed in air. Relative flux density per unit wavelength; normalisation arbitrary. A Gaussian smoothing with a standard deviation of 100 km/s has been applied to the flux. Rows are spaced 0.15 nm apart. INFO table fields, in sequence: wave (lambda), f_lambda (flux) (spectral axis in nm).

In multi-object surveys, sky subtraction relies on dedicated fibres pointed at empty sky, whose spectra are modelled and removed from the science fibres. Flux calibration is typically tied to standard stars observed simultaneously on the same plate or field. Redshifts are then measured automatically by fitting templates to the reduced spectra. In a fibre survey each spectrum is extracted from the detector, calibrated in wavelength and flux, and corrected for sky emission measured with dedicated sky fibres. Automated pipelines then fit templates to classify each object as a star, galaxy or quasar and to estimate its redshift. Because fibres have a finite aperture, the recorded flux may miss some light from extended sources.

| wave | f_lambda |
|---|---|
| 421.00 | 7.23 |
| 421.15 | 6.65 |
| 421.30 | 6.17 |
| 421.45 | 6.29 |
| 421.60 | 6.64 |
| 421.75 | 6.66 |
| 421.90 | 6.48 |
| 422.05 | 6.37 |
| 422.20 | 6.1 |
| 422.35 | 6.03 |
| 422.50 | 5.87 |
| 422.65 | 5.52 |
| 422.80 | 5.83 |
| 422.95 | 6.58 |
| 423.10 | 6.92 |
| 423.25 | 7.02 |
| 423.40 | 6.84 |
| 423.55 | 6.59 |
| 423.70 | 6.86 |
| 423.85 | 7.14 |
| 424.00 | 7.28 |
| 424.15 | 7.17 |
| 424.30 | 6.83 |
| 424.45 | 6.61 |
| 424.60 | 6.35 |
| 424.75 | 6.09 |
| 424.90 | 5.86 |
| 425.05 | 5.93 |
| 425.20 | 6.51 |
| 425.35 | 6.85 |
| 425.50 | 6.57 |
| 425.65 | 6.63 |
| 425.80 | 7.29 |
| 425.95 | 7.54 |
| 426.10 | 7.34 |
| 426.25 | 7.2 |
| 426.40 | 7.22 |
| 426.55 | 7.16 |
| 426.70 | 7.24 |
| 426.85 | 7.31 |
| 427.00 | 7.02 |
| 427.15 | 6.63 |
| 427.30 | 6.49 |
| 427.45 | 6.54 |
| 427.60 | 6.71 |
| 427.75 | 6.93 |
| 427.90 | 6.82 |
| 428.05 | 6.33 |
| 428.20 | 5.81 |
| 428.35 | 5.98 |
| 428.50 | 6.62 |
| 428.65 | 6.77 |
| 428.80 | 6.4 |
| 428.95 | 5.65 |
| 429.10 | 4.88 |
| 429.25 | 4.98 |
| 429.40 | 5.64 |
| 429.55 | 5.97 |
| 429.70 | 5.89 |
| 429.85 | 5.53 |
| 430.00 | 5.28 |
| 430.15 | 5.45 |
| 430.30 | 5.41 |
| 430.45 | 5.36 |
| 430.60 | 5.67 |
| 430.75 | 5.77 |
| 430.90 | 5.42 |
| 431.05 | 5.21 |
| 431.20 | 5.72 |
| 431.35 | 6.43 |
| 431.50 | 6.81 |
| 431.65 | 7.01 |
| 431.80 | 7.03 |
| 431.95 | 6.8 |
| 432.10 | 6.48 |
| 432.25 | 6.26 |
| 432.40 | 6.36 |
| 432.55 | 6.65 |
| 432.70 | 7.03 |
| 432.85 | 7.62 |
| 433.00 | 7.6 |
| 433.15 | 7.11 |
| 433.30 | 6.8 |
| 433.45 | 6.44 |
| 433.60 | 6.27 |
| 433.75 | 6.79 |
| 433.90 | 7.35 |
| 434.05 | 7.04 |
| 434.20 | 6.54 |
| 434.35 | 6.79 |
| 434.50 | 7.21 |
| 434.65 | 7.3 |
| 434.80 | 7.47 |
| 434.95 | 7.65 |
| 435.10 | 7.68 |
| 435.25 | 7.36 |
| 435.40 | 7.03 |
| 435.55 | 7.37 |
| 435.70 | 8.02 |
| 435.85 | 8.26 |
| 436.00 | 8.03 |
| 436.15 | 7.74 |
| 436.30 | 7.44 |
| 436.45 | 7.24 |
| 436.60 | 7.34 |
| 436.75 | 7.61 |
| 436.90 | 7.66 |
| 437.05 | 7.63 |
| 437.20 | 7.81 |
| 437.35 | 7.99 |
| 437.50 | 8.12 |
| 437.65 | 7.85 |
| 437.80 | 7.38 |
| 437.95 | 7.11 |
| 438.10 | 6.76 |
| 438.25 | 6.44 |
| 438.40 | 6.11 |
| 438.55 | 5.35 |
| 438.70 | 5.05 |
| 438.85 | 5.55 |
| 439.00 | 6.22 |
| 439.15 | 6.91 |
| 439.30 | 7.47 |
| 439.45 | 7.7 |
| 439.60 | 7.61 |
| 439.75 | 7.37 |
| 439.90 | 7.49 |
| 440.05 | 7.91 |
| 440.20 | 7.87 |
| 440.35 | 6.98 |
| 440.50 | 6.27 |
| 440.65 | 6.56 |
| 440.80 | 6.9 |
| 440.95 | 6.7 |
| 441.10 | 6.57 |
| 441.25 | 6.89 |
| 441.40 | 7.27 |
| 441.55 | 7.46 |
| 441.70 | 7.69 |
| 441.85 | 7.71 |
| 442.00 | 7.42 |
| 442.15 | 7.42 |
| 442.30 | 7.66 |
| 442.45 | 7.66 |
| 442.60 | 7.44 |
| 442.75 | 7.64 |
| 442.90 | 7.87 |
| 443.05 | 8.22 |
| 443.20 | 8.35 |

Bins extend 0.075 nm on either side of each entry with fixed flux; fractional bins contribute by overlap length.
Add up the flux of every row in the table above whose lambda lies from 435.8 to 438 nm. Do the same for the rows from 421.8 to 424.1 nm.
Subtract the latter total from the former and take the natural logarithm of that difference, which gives 2.9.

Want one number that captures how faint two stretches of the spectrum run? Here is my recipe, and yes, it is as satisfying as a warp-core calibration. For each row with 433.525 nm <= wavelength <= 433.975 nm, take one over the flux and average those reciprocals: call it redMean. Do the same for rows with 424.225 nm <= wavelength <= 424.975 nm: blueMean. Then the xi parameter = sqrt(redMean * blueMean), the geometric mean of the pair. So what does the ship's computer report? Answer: 0.153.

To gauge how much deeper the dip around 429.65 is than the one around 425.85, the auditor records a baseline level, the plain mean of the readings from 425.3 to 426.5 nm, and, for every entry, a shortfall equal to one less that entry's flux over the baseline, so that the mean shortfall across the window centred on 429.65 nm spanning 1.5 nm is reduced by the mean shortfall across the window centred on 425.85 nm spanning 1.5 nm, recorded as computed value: 0.22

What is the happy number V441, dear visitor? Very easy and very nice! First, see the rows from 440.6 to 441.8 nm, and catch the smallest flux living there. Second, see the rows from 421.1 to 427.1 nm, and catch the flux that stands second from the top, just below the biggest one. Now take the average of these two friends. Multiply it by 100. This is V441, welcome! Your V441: 695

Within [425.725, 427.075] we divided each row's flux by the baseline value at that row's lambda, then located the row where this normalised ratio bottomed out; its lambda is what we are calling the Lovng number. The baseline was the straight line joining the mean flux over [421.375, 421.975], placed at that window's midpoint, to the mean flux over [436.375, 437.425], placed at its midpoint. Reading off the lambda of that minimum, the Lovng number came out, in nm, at 427.00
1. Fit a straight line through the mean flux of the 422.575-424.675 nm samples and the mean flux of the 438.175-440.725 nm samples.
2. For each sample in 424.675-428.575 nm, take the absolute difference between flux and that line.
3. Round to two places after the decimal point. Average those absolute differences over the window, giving 0.41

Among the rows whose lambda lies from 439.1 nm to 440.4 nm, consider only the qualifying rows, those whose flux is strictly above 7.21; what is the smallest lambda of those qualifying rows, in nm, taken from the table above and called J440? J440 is 439.30 nm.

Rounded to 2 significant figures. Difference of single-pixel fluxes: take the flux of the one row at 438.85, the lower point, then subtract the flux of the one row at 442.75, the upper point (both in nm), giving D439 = -2.1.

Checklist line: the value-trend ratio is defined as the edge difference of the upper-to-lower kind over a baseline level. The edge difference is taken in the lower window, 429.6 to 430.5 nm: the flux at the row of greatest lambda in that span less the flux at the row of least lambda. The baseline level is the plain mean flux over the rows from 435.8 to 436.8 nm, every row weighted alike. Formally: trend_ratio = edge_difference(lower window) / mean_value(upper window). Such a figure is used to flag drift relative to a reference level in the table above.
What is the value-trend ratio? -0.07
